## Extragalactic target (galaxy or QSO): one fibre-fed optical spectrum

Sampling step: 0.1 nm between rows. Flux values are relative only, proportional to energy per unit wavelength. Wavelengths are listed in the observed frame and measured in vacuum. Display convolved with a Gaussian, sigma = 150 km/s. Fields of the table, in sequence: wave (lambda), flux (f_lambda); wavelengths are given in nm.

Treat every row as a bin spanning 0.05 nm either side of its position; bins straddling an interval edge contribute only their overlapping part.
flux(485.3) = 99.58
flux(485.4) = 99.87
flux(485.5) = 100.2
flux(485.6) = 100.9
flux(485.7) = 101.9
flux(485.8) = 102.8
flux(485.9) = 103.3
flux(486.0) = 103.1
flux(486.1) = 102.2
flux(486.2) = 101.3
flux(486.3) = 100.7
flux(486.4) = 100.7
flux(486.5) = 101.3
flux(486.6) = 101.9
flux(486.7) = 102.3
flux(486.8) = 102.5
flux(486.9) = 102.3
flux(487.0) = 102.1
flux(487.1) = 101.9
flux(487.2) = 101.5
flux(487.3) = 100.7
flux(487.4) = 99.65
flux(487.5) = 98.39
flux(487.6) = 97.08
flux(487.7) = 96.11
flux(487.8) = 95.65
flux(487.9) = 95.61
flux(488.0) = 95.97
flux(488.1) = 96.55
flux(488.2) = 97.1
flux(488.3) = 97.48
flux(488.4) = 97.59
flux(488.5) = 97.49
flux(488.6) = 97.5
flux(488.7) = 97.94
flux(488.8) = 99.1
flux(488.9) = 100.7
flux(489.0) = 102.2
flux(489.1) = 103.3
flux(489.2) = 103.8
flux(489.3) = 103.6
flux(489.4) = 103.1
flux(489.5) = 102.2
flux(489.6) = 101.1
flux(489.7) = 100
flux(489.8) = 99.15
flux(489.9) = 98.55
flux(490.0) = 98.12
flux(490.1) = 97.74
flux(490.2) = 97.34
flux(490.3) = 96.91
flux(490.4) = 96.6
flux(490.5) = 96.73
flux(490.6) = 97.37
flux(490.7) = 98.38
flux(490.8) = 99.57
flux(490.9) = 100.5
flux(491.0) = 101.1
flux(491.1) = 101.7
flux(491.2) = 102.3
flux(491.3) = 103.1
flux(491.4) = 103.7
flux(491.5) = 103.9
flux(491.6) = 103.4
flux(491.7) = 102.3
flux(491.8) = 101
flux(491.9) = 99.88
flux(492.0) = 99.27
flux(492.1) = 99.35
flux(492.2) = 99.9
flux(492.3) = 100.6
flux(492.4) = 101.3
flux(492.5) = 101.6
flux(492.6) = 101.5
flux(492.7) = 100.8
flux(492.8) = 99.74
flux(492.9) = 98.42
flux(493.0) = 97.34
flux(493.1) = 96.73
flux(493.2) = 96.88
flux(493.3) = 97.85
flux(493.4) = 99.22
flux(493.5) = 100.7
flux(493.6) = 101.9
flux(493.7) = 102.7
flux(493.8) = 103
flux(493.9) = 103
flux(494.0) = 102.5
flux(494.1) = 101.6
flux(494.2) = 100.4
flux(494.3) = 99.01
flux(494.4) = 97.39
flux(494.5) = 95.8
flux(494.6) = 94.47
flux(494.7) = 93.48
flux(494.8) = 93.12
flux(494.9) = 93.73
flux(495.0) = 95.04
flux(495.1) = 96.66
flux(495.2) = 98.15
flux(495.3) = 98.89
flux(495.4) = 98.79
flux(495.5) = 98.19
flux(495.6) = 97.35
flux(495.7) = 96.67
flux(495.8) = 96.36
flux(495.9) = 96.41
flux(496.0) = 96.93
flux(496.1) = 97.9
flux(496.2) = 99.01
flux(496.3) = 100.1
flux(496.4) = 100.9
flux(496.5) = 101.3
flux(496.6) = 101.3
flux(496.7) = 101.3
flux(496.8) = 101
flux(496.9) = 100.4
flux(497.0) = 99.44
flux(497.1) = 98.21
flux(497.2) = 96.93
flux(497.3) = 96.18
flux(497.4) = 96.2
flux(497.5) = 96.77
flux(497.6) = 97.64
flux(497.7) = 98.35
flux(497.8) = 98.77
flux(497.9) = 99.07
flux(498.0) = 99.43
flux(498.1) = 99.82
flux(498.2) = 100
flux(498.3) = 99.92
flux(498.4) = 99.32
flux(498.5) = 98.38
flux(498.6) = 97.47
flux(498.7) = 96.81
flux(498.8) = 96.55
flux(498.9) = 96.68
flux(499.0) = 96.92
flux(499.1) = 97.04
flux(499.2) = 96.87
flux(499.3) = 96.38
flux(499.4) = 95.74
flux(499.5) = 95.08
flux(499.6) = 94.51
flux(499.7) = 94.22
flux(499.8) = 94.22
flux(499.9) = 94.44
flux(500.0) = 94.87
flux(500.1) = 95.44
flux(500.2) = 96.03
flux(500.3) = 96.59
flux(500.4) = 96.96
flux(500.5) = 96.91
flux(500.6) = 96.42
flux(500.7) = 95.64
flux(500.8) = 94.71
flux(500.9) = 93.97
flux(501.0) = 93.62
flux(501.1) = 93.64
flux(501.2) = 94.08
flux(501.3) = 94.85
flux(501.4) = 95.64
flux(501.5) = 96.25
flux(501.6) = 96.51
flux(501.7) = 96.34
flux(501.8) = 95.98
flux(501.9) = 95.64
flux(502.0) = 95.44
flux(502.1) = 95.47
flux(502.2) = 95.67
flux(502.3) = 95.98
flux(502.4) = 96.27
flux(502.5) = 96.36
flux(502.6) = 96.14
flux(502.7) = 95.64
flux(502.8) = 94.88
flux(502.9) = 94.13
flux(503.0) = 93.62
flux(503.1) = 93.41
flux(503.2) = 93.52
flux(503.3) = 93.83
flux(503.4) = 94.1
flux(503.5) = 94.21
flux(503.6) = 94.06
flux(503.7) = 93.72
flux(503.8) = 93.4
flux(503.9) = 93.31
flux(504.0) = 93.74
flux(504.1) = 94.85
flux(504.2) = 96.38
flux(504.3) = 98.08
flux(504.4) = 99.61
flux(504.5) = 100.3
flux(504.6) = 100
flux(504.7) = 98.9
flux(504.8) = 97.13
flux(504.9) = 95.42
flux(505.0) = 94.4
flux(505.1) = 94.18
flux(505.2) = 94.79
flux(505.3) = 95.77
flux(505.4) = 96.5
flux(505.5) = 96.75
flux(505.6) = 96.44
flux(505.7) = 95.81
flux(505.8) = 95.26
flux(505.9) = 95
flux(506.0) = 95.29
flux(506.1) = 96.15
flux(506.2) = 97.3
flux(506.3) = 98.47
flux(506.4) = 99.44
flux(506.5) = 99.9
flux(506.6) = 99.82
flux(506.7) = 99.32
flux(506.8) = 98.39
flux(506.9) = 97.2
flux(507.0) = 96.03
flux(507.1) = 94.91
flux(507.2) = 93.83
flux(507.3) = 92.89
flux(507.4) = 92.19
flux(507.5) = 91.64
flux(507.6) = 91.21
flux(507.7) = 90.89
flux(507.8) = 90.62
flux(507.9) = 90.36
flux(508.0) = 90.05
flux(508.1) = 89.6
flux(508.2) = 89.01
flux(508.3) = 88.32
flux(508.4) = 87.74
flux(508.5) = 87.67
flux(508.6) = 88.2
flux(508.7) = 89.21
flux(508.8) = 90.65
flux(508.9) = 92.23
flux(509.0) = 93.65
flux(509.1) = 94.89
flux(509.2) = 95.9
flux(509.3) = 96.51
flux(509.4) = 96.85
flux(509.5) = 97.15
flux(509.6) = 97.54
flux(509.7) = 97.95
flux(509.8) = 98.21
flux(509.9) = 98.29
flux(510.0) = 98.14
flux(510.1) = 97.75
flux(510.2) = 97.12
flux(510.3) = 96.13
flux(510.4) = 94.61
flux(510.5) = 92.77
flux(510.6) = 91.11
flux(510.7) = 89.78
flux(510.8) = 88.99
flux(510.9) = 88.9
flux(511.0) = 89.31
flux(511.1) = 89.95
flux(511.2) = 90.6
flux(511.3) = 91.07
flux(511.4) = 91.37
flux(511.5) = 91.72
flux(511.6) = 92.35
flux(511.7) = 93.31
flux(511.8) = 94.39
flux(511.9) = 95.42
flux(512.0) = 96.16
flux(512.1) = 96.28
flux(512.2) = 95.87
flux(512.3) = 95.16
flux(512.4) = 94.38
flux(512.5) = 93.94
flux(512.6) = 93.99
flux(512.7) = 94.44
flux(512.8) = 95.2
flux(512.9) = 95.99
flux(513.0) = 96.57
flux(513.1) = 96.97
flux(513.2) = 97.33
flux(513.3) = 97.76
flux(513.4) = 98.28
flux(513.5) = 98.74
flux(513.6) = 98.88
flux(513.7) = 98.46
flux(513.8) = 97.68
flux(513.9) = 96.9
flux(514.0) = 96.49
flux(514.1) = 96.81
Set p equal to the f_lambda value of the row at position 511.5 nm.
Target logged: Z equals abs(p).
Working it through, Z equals 91.7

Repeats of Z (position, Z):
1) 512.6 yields 94.0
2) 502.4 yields 96.3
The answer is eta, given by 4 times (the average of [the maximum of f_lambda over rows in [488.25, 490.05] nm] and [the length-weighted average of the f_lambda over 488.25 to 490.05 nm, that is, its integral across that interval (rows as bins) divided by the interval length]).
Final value 408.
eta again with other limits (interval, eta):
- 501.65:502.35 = 384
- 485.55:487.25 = 410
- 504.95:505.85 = 385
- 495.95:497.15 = 402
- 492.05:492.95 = 404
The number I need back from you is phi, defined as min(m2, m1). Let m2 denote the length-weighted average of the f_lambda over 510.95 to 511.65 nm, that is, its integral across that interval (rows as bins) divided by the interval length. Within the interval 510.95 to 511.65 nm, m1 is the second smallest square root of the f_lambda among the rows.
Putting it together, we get 9.5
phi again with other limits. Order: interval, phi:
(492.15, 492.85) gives 10.0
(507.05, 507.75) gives 9.6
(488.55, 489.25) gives 9.9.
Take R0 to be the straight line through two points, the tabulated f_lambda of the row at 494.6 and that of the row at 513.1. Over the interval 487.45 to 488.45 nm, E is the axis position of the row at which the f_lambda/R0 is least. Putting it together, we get 487.9 nm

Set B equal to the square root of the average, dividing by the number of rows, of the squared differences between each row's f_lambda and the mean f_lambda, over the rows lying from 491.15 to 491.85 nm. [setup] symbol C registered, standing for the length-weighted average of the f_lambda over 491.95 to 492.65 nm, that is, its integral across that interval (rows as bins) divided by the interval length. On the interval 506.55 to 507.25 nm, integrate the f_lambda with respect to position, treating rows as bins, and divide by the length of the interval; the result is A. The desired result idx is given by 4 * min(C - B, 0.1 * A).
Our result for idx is 38.8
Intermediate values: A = 97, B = 0.94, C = 101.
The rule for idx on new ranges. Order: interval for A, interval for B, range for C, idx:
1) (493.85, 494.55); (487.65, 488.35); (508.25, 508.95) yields 40.0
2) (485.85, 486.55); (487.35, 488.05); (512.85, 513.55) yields 40.7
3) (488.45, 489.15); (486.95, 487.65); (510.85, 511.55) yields 39.9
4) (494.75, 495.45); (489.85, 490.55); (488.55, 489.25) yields 38.5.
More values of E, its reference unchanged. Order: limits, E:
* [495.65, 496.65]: 495.8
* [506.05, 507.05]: 507.0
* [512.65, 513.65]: 512.7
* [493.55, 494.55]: 494.5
